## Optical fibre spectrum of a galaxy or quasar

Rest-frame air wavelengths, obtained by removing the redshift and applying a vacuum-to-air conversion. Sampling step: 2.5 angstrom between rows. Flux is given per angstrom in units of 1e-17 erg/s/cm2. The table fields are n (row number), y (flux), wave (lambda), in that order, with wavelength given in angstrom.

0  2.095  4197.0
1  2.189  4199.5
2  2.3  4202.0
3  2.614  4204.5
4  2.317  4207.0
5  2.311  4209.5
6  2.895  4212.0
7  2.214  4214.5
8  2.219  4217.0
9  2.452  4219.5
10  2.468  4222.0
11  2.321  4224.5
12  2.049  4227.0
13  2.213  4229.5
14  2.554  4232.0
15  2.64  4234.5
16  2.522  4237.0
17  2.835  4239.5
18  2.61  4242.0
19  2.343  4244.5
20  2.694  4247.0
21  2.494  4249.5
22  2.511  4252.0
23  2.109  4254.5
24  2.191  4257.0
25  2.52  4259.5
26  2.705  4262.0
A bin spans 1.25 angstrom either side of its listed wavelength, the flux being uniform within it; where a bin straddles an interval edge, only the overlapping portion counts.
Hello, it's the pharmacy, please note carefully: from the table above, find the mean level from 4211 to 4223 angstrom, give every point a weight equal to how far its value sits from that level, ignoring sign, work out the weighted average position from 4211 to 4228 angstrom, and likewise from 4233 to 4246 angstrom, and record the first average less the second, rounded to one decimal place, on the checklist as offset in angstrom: -20.7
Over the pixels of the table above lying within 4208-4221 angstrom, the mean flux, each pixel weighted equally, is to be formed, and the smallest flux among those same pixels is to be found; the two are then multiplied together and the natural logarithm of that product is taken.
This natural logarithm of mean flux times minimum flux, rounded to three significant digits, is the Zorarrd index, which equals 1.68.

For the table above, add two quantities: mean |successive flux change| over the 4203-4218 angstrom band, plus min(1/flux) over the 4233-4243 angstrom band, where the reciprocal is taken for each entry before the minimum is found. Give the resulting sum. 0.667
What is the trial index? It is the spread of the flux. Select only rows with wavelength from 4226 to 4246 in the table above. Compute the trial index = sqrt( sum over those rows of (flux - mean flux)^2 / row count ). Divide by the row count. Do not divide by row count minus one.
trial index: 0.24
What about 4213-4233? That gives 0.16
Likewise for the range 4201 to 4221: 0.22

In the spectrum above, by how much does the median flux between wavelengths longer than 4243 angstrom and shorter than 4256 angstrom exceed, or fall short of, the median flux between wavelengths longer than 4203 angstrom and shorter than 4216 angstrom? 0.18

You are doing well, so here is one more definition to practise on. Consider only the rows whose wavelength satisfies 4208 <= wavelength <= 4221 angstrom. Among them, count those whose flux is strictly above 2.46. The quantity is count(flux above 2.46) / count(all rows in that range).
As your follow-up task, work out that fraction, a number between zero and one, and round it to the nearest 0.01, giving 0.20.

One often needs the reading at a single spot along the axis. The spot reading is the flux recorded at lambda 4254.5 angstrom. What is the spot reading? 2.109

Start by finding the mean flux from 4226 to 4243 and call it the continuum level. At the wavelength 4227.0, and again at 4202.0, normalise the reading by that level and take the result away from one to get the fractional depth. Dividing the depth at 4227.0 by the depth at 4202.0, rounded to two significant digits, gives 2.3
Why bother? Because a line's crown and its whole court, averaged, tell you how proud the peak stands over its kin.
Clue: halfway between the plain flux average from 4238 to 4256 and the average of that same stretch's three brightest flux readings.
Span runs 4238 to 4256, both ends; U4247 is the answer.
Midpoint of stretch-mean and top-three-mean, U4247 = 2.61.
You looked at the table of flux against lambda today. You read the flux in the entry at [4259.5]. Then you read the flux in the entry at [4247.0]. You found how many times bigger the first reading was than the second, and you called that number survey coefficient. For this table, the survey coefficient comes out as 0.94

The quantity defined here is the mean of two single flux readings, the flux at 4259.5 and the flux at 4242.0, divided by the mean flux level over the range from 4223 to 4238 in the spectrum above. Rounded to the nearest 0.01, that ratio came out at 1.08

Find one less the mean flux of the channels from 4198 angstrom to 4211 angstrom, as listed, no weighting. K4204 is -1.35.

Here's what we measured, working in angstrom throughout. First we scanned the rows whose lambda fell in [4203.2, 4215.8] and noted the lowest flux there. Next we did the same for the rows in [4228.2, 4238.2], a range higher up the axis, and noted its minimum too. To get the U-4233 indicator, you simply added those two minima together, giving 4.43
